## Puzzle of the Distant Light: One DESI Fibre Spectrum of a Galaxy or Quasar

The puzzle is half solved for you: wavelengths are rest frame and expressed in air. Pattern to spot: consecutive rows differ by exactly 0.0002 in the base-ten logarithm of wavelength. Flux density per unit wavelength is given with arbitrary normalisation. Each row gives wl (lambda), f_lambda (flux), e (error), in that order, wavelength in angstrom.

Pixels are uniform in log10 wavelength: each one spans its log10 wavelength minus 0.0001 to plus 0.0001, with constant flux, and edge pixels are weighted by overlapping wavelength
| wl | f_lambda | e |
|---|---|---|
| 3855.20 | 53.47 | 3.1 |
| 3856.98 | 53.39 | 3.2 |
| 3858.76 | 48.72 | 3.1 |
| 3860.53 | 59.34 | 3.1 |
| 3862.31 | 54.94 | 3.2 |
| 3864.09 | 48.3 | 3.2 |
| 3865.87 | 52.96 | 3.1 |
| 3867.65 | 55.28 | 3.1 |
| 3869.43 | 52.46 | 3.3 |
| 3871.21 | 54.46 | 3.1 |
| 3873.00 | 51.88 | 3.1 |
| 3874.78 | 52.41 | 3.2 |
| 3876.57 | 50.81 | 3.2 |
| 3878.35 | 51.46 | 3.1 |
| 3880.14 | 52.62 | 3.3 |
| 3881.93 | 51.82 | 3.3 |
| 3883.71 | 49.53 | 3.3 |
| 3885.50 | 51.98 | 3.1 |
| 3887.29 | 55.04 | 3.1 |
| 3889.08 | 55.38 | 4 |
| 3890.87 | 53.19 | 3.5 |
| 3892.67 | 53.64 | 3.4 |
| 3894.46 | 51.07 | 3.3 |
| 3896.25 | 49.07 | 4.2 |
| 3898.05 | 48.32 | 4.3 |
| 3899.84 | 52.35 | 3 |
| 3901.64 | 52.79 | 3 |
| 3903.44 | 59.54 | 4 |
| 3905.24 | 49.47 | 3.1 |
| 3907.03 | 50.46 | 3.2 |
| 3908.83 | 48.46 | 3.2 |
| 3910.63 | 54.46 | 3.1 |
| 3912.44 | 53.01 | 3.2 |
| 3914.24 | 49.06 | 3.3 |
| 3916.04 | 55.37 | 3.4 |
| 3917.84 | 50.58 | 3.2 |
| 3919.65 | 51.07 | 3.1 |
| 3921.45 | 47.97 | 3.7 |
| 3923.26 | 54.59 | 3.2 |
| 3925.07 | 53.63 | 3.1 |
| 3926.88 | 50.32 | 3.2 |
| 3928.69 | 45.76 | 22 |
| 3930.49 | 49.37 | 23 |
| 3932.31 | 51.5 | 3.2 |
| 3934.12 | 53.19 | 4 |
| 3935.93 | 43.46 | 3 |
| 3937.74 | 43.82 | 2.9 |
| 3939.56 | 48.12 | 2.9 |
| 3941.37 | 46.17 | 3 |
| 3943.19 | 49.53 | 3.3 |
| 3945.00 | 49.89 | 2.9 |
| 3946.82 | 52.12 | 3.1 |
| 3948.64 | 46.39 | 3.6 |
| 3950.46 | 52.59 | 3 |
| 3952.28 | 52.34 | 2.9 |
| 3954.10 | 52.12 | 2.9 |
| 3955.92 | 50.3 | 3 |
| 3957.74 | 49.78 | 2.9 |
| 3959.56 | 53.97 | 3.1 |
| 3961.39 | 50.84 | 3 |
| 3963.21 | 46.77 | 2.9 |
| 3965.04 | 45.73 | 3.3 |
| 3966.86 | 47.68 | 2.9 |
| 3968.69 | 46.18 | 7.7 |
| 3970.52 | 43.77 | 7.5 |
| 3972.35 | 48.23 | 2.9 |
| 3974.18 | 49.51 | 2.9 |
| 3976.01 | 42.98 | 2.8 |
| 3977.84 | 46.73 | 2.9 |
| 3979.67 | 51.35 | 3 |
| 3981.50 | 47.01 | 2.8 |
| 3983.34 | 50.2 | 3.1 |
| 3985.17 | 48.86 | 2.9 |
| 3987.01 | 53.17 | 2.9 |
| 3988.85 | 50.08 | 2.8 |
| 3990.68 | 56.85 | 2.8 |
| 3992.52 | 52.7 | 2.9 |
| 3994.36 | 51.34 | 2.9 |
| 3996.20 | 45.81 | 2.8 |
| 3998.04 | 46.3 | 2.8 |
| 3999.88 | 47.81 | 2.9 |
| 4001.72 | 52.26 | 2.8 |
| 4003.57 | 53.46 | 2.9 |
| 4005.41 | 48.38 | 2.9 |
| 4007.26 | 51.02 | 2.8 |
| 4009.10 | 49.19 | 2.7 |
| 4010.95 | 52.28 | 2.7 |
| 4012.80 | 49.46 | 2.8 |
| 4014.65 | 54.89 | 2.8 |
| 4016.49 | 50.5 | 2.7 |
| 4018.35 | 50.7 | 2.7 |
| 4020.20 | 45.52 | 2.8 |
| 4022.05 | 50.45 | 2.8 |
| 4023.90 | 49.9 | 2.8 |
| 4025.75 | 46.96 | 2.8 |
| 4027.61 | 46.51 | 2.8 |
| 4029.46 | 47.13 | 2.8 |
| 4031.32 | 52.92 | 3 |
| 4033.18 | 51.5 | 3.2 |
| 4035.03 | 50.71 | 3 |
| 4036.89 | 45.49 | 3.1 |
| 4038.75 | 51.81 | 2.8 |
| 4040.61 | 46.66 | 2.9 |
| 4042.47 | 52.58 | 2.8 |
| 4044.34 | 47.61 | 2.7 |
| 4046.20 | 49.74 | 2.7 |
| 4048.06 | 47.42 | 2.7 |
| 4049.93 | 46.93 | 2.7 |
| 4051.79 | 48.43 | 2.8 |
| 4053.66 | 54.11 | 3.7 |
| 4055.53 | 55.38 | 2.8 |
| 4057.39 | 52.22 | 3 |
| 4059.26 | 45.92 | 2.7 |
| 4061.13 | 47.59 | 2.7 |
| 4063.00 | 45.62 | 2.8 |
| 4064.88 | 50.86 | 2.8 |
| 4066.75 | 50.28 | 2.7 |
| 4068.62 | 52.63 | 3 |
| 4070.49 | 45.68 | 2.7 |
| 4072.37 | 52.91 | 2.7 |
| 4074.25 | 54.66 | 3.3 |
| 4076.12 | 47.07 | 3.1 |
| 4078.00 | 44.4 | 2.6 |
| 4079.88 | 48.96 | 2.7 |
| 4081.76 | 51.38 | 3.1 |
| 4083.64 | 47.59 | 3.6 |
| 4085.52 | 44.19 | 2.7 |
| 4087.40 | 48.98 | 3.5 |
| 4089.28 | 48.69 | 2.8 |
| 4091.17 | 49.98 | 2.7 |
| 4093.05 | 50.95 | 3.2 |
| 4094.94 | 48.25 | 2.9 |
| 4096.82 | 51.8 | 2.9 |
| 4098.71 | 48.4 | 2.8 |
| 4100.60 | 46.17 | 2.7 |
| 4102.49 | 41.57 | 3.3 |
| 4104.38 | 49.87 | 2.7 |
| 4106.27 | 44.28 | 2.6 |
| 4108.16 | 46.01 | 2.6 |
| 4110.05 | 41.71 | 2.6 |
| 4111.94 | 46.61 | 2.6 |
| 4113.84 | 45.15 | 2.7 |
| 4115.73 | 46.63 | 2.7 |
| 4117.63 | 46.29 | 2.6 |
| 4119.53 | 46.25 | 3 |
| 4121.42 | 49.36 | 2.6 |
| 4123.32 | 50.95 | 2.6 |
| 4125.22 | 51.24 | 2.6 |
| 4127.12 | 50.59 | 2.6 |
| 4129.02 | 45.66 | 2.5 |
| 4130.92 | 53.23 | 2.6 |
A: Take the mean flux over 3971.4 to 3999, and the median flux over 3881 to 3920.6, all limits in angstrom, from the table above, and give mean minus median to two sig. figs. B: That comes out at -2.5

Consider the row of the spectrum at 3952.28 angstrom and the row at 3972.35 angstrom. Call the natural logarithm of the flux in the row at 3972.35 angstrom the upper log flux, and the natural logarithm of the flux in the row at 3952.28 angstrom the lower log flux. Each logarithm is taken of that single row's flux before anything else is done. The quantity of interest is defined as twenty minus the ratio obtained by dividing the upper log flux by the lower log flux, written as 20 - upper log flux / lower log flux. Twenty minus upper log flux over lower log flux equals 19.02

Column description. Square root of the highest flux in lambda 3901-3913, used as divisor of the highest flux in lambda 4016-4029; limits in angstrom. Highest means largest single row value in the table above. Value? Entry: 6.6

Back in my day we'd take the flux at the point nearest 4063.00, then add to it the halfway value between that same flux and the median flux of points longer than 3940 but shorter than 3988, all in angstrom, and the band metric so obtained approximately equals 93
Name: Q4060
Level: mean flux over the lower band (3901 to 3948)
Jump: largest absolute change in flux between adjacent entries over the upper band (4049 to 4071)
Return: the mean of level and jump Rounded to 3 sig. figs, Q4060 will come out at 28.7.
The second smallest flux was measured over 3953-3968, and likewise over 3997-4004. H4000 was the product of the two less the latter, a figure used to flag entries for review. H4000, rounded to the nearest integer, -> 2188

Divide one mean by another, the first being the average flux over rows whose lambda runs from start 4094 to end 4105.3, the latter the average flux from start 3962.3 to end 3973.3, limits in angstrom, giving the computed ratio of 1.03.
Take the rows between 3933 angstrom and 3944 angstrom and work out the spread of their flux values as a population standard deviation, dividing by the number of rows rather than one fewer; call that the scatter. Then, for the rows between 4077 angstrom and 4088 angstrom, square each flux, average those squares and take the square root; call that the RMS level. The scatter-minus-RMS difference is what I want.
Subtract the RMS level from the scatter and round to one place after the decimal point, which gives -44.3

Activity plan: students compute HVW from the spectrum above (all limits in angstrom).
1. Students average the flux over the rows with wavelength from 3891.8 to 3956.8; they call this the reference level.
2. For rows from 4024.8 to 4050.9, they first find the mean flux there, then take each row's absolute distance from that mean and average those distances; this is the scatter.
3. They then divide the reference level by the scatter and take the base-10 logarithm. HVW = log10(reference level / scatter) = 1.342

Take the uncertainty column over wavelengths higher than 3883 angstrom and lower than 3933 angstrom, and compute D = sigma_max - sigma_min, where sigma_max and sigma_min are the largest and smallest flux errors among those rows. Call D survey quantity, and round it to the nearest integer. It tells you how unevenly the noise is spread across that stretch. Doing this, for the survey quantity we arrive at 20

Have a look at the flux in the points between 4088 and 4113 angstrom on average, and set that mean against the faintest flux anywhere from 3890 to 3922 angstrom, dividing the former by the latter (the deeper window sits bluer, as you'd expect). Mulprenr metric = 0.99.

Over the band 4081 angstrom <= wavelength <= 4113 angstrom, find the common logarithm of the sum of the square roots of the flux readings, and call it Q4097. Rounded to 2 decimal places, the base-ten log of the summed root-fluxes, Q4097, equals 2.07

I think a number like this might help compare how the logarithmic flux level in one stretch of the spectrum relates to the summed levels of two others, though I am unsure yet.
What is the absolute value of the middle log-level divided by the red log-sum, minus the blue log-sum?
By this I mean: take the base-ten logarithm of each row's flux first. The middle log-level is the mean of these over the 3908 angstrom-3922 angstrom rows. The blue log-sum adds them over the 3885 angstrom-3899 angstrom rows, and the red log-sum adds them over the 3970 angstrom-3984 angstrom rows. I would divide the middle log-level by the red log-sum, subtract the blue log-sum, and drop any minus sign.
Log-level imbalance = 13.61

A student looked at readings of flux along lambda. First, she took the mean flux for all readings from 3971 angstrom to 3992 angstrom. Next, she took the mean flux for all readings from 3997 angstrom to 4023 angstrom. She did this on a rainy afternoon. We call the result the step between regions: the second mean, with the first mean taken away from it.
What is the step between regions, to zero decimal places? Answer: 1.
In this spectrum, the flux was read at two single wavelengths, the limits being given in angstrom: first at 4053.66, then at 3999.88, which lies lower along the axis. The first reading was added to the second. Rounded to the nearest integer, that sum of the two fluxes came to 102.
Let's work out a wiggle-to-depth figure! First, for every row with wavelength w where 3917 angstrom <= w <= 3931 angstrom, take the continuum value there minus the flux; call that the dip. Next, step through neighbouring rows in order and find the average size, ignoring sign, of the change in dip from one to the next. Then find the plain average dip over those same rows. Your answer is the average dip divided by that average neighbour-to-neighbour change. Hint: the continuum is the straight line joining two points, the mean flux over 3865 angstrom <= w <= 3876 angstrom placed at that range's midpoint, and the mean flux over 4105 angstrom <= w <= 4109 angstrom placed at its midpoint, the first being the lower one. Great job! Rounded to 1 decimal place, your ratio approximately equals 0.3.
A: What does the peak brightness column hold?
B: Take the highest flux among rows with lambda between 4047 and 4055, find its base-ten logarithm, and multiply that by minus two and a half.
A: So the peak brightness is -4.33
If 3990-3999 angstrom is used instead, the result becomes -4.39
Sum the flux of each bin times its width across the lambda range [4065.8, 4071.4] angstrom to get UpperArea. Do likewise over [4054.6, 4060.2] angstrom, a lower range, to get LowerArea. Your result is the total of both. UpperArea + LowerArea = 565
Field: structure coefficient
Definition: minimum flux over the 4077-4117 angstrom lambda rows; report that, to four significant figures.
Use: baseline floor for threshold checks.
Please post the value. 41.57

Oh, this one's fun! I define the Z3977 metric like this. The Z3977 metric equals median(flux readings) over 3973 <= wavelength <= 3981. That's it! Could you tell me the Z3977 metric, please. 48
